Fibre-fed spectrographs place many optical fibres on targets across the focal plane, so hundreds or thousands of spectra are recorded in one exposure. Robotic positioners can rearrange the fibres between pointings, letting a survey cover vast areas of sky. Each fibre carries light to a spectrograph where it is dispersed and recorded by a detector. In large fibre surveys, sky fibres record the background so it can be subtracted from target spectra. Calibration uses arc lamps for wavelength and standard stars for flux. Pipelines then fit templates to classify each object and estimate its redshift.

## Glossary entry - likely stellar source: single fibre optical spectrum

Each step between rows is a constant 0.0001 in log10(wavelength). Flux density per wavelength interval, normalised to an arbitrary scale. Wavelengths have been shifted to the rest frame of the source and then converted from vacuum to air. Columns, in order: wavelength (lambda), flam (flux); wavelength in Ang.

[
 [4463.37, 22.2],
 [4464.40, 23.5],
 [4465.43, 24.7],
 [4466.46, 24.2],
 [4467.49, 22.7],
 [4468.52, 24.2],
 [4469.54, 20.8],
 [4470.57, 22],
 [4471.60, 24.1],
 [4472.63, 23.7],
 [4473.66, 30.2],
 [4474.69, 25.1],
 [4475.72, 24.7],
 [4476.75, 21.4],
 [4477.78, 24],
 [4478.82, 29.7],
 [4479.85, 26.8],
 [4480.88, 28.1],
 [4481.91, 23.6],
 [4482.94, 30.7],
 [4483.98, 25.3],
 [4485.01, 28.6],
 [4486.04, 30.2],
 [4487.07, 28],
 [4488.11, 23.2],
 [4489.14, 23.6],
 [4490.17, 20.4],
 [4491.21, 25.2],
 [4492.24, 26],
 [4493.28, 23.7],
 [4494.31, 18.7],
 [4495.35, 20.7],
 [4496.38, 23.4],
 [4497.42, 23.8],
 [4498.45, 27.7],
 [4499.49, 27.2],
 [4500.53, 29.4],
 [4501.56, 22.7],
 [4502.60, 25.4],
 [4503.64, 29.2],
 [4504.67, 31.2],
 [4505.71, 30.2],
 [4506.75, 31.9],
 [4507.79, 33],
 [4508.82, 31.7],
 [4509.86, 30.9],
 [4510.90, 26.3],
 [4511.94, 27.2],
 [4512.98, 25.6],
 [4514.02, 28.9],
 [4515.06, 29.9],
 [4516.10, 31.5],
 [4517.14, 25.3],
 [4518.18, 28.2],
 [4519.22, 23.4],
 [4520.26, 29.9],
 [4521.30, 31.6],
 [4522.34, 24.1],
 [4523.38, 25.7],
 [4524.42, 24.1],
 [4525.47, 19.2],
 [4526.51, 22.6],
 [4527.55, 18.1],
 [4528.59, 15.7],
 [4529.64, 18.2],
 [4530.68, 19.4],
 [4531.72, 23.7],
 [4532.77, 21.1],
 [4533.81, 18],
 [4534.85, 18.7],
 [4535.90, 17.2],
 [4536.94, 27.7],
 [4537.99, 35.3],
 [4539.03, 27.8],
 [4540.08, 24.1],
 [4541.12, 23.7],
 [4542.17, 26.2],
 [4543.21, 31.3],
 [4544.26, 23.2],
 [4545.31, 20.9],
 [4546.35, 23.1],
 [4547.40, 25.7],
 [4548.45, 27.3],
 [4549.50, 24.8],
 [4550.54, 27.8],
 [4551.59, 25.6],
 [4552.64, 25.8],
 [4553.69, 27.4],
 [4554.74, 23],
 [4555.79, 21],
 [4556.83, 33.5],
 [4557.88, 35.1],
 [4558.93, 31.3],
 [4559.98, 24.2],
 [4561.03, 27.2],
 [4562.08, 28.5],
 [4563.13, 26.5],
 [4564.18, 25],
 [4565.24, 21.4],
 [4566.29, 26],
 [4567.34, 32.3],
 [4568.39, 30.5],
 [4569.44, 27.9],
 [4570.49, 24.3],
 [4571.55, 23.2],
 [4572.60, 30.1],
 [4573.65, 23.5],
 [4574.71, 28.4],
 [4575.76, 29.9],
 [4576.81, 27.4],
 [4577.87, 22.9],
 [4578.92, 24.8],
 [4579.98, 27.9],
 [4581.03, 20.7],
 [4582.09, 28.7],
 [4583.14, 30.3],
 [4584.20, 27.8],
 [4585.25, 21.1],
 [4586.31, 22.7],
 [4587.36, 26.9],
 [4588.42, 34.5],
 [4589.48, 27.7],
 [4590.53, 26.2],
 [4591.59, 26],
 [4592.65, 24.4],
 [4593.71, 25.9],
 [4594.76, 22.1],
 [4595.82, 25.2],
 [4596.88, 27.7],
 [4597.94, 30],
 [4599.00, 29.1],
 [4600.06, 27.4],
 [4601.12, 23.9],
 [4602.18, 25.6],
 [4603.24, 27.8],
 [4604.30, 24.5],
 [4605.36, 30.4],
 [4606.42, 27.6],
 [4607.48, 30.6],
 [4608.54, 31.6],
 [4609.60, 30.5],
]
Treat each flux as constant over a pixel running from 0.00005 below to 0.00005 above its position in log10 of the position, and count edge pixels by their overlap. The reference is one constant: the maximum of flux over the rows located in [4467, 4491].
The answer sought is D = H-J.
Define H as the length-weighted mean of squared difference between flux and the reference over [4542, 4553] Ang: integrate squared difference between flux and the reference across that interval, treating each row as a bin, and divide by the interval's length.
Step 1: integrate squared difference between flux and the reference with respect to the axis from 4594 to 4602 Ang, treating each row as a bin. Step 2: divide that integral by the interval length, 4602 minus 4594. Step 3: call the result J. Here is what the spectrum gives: 9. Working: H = 33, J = 25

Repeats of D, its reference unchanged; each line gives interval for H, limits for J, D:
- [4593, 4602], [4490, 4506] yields -16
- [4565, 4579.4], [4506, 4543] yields -28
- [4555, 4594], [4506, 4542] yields -27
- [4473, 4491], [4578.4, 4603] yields 3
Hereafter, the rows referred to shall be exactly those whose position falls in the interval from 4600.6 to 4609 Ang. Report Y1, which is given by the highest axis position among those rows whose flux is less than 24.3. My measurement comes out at 4601.12 Ang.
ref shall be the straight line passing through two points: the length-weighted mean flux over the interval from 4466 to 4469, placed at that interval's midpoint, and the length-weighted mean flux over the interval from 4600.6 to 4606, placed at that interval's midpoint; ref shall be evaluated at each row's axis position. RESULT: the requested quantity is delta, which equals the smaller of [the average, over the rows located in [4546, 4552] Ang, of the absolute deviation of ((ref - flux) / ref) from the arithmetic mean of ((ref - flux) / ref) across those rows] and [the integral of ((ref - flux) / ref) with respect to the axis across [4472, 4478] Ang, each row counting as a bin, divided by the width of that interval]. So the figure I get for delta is -0.04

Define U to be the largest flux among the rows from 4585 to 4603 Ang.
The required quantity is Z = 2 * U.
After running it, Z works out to 69.0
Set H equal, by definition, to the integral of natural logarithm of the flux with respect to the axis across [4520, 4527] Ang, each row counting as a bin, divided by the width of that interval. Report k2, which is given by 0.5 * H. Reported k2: 1.606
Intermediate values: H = 3.21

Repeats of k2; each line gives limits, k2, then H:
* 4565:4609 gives 1.642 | 3.28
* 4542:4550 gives 1.611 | 3.22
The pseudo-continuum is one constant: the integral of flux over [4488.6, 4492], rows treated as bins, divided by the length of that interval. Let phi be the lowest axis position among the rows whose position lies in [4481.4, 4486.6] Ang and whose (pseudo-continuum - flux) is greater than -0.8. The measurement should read 4481.91 Ang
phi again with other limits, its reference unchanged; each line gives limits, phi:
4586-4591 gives 4586.31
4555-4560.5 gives 4555.79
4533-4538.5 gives 4533.81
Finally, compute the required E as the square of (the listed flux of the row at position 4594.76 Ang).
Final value 488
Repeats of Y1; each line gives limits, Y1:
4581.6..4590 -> 4586.31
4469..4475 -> 4472.63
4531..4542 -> 4541.12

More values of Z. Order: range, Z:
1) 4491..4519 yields 66.0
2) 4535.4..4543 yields 70.6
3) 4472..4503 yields 61.4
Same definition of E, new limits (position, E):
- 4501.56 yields 515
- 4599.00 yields 847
